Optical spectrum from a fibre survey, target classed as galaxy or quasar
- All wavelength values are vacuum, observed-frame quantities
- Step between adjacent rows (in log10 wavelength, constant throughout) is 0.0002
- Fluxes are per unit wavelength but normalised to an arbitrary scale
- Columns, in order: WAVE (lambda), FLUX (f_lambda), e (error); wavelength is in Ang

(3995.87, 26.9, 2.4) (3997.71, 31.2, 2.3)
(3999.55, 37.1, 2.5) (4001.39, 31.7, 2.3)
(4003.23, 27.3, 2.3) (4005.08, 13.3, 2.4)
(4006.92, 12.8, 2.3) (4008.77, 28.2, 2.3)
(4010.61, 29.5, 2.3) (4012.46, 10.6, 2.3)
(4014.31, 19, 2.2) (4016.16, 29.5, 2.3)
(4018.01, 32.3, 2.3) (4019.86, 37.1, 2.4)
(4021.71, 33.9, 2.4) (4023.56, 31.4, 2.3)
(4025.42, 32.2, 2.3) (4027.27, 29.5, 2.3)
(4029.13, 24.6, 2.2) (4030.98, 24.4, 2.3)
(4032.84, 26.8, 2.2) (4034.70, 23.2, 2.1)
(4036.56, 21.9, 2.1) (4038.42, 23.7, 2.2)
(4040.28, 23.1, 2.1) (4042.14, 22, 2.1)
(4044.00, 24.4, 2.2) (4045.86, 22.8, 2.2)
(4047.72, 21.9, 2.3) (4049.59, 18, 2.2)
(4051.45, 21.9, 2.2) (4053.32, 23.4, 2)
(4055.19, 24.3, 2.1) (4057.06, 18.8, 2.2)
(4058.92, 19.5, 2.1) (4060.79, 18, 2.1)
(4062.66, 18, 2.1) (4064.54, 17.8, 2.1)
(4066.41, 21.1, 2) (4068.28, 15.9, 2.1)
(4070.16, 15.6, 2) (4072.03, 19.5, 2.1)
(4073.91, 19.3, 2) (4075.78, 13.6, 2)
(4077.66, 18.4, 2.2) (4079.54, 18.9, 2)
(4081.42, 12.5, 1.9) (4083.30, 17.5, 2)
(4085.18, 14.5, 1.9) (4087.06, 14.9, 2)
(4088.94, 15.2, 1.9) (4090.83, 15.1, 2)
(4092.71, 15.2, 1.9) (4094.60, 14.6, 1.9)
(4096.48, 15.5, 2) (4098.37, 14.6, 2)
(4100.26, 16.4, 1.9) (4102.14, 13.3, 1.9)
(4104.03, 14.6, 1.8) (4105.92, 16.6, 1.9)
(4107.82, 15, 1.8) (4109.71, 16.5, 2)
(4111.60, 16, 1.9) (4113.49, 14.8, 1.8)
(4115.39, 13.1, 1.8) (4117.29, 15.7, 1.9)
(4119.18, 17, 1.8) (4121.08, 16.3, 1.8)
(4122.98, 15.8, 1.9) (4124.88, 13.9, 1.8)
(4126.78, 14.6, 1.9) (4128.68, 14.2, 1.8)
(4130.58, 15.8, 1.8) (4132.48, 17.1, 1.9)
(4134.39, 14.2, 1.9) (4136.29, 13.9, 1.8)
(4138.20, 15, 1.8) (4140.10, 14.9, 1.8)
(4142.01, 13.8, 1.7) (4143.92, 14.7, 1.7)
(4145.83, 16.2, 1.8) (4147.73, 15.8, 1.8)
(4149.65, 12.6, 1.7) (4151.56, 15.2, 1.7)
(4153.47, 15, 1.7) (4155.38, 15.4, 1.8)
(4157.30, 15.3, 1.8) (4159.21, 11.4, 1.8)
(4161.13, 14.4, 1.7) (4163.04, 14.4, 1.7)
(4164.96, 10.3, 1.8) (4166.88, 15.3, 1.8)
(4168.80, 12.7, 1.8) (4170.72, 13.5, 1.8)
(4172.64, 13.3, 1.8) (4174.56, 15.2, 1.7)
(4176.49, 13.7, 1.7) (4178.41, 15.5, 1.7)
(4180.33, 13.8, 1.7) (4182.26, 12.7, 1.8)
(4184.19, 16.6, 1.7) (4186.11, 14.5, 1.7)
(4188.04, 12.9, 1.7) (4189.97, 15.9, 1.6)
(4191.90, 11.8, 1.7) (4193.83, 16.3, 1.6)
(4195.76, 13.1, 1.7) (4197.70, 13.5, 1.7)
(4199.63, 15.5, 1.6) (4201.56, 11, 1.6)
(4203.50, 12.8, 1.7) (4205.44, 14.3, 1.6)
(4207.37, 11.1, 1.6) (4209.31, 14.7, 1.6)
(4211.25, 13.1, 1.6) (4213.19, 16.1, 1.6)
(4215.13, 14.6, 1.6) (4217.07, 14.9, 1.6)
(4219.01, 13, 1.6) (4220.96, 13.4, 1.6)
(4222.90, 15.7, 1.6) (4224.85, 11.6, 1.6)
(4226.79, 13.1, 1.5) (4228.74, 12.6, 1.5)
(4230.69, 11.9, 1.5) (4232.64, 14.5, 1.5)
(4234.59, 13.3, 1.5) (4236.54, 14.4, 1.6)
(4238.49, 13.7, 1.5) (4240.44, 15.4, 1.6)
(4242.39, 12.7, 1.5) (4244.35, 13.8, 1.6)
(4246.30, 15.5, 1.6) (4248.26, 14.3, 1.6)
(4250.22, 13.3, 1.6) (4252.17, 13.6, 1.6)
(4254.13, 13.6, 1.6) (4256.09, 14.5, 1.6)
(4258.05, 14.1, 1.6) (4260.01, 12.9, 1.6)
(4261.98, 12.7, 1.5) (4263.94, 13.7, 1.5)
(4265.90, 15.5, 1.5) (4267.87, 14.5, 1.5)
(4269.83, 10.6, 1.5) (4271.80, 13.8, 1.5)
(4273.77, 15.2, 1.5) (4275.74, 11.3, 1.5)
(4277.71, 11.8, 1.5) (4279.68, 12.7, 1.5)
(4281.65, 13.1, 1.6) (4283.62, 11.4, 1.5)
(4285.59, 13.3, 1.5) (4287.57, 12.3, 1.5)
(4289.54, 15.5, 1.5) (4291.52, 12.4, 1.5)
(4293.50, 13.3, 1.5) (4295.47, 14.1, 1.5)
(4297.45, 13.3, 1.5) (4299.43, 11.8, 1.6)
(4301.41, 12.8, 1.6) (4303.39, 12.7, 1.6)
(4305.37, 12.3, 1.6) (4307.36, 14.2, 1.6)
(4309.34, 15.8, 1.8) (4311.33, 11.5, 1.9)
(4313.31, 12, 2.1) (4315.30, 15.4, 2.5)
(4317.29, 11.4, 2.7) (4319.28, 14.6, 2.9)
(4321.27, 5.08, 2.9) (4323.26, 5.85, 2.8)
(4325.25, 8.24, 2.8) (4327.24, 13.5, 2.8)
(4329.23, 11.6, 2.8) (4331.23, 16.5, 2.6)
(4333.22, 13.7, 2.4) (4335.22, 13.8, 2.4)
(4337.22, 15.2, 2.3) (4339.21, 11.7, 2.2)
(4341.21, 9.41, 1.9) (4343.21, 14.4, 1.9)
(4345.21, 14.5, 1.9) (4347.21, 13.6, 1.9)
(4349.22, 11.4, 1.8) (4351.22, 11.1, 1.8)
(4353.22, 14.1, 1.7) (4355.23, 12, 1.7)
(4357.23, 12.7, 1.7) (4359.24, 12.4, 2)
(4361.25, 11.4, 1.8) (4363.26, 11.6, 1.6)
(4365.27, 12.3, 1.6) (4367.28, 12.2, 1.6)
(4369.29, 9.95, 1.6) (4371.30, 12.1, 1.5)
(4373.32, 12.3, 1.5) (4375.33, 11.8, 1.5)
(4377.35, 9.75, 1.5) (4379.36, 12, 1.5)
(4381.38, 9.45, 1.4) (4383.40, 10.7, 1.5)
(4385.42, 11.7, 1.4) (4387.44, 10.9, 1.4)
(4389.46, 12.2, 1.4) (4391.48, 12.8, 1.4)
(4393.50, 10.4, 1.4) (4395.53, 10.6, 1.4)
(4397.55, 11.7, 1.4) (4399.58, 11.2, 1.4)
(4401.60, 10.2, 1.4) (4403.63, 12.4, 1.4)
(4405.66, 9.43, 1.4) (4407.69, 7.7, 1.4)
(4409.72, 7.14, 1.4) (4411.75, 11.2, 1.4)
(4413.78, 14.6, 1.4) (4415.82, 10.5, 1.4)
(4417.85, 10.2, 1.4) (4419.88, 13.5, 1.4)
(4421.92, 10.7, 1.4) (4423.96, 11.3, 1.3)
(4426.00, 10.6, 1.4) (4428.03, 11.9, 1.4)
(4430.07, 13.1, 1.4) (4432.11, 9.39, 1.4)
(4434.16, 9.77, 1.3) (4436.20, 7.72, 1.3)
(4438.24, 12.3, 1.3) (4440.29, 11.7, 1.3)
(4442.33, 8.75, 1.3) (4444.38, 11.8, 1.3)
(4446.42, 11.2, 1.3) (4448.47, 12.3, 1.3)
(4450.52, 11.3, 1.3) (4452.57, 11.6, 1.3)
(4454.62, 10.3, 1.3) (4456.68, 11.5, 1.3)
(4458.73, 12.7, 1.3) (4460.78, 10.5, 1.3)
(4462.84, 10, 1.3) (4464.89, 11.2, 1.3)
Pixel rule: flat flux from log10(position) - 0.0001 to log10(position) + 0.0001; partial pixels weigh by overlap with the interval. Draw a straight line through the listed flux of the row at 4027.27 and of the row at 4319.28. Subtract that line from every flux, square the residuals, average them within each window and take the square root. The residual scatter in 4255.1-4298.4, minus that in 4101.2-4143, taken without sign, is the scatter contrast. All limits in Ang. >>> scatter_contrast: 5.9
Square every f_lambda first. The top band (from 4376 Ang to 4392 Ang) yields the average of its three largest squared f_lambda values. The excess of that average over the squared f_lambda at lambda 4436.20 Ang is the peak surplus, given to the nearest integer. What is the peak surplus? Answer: 93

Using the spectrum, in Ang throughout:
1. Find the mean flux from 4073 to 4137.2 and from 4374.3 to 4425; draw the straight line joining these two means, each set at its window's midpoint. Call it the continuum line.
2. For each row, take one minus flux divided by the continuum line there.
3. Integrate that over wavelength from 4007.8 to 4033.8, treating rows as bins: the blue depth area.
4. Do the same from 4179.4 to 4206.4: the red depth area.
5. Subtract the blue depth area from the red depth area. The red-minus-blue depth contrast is 17.6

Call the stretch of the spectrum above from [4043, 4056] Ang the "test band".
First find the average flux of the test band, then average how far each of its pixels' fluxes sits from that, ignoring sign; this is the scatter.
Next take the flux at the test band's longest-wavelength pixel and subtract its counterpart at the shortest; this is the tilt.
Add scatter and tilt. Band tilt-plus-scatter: 1.4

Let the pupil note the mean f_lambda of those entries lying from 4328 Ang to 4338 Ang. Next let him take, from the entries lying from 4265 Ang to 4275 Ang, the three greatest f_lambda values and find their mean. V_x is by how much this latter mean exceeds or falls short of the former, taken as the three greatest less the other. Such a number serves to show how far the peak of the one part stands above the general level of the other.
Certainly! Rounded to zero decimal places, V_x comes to 1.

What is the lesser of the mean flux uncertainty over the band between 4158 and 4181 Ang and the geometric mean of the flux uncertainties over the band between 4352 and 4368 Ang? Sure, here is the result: 1.7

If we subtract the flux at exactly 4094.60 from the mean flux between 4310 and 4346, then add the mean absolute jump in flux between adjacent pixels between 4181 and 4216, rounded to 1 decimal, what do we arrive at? 0.2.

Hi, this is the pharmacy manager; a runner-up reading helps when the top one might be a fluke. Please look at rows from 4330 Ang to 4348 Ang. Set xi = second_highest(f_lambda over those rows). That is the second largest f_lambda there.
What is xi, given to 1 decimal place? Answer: 15.2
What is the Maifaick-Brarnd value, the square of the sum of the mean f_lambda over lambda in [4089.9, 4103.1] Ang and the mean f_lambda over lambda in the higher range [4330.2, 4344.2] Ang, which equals 812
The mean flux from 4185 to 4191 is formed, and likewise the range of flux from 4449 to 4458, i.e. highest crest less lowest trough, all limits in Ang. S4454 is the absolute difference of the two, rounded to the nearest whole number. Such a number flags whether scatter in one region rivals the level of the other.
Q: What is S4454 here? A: 13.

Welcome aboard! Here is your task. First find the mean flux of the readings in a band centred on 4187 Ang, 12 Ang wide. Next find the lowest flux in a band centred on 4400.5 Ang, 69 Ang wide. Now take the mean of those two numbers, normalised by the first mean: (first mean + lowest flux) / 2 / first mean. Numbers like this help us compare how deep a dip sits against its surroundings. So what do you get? 0.75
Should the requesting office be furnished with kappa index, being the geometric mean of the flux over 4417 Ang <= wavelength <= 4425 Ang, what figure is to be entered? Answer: 11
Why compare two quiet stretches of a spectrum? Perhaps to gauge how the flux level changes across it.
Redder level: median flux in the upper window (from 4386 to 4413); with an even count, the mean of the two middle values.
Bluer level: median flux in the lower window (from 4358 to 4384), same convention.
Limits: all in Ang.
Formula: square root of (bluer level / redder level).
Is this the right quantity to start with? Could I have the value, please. 1.04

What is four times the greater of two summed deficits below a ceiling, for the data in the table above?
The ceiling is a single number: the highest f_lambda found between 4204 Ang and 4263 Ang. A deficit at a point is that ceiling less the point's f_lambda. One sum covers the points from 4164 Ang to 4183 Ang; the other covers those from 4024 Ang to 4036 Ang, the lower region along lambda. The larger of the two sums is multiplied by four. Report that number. 100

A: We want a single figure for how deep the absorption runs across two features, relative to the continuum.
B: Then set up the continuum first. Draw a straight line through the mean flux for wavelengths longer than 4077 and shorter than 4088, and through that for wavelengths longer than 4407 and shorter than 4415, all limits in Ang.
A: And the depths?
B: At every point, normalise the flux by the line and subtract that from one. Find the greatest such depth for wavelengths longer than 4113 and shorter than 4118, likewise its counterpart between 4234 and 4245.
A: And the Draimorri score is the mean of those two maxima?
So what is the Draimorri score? 0.10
